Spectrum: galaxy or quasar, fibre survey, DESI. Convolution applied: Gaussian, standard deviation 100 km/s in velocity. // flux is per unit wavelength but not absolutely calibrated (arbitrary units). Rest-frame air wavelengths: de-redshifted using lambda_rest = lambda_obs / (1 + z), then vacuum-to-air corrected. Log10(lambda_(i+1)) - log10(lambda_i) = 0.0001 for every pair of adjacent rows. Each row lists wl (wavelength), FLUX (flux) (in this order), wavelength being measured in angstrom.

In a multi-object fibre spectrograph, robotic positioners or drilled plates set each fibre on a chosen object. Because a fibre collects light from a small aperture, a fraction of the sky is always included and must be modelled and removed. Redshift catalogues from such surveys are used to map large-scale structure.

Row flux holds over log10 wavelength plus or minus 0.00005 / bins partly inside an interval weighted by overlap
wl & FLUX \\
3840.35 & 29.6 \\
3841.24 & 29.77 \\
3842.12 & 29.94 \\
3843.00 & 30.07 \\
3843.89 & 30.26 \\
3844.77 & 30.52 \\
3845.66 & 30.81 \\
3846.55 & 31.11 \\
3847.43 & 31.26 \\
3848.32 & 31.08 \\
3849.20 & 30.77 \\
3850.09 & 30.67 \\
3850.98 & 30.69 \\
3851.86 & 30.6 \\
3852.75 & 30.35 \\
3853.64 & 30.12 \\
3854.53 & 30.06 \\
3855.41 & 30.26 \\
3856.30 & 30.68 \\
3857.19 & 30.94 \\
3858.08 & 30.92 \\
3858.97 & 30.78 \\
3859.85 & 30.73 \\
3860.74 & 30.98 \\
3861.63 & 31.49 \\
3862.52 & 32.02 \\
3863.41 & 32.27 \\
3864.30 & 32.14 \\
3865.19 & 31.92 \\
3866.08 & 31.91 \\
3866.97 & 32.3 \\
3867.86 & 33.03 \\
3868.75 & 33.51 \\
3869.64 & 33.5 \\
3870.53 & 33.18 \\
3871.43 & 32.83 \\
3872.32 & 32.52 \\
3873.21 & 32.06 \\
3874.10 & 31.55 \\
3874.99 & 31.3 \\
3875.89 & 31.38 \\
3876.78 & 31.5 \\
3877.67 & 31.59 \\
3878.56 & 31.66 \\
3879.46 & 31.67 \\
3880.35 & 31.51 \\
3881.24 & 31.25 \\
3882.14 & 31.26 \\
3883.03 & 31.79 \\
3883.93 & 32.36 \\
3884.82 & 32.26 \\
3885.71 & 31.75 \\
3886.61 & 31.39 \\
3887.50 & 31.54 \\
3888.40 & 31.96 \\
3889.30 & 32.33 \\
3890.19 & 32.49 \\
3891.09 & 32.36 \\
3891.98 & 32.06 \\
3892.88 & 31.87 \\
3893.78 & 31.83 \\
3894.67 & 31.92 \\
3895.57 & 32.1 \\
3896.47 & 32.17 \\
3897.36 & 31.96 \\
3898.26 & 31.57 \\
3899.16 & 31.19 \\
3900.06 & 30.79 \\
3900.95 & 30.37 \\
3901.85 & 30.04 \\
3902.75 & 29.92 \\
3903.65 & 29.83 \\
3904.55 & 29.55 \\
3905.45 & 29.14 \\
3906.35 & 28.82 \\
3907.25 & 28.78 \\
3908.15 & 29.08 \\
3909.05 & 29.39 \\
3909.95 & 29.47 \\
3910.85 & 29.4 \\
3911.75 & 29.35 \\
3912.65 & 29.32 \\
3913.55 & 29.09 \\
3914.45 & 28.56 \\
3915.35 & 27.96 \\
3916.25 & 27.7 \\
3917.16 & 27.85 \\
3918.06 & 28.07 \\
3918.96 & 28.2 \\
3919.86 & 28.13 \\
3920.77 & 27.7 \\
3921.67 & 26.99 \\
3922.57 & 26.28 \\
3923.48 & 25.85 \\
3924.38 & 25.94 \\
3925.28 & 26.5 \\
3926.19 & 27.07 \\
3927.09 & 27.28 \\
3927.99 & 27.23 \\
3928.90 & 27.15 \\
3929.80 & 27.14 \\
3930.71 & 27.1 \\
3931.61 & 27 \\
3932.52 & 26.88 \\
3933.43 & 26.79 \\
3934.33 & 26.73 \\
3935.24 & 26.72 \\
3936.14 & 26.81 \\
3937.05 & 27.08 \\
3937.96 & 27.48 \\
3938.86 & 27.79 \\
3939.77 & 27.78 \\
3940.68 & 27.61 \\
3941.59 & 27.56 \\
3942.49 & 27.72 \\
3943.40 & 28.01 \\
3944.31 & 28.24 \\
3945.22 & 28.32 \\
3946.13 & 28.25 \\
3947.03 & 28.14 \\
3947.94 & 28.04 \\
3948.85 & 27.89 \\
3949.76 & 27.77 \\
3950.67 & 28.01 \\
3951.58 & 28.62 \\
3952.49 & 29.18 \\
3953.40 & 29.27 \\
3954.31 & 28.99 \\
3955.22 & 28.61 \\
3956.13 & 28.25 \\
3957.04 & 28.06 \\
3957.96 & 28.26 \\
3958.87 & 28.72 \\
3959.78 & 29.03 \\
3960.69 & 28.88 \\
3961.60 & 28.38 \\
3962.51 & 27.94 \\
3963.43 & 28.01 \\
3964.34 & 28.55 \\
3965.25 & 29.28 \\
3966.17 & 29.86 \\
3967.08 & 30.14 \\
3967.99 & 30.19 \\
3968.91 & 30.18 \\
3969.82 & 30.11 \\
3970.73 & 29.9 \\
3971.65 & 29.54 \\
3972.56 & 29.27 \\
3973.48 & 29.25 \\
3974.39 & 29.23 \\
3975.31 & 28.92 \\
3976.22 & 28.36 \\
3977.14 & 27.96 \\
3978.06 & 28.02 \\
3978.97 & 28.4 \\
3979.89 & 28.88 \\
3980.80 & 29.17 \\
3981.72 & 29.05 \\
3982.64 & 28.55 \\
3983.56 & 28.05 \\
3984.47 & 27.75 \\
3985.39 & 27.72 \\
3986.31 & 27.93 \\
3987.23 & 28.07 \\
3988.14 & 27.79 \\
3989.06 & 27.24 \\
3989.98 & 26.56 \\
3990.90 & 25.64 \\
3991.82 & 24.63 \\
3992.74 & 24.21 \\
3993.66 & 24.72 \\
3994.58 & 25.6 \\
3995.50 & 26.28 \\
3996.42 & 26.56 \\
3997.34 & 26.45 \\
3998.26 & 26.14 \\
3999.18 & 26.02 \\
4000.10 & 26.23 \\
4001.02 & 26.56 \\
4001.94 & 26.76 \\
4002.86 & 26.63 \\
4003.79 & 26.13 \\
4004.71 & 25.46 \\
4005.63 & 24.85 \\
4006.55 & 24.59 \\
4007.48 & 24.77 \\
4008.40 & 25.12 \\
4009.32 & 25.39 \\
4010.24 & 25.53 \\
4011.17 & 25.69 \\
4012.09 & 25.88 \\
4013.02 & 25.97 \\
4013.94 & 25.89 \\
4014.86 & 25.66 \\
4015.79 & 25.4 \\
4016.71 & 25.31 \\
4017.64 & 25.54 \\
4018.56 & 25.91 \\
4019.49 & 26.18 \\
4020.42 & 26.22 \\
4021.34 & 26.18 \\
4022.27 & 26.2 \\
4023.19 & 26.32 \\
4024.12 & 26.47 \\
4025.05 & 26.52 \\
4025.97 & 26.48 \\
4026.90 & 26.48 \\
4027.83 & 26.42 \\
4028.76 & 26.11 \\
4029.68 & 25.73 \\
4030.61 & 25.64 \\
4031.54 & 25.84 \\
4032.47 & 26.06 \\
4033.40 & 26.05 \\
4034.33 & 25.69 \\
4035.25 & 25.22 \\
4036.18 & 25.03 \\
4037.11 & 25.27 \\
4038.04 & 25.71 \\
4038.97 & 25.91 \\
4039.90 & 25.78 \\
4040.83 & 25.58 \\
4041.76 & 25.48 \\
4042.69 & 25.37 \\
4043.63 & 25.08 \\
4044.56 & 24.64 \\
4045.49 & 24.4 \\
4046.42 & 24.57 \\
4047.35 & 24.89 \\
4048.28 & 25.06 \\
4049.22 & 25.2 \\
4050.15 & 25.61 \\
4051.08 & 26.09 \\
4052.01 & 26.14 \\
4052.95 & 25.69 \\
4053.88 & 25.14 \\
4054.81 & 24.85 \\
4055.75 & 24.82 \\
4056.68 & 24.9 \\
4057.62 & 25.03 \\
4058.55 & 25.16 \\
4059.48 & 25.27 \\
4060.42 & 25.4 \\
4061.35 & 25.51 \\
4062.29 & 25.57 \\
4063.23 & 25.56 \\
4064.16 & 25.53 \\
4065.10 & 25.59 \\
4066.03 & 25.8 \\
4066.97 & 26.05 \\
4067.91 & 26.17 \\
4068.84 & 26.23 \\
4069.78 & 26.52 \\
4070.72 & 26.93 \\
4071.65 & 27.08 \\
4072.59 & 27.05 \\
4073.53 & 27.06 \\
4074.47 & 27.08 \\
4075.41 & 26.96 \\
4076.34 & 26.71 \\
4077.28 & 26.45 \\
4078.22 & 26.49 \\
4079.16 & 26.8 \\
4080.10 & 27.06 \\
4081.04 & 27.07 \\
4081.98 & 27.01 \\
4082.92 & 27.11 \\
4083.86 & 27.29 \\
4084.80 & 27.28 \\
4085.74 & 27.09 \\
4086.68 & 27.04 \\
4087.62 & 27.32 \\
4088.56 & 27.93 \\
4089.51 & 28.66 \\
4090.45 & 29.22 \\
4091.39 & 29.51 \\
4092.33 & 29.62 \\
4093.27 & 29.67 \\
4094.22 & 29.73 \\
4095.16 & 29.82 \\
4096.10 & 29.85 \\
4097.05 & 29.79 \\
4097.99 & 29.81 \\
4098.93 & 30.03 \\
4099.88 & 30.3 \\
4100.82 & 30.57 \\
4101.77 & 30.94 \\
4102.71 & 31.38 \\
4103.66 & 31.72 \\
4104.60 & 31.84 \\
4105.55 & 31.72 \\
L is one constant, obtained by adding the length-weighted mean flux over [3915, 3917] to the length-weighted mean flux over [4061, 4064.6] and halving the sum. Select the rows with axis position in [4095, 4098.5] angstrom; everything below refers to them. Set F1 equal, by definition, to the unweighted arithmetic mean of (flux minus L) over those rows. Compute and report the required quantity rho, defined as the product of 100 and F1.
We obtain 319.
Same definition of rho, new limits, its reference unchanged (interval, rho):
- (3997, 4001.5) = -35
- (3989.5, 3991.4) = -53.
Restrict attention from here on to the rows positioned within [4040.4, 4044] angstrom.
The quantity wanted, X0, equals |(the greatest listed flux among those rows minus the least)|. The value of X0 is 0.50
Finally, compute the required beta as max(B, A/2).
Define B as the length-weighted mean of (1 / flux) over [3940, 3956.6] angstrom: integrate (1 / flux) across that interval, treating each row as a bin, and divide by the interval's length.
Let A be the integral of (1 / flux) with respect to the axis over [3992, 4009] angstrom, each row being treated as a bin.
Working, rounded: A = 0.66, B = 0.0354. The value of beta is 0.33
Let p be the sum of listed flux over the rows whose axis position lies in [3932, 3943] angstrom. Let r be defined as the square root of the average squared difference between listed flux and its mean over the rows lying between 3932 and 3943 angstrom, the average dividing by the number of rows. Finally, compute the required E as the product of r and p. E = 140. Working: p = 327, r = 0.4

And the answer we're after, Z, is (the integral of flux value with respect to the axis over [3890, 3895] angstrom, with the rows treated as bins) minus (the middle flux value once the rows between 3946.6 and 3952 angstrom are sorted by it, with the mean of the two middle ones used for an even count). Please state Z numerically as 132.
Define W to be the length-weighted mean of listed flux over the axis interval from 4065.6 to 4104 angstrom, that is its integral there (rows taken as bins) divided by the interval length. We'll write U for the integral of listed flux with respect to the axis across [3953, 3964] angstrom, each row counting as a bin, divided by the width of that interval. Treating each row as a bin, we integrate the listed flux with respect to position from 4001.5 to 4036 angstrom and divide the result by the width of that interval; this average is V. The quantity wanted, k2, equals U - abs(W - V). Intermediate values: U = 29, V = 26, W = 28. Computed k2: 26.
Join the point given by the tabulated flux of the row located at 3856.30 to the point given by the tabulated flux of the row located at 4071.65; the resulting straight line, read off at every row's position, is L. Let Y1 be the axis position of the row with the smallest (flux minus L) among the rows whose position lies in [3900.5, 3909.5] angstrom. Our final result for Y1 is 3907.25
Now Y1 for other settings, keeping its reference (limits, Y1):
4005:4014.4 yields 4006.55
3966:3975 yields 3974.39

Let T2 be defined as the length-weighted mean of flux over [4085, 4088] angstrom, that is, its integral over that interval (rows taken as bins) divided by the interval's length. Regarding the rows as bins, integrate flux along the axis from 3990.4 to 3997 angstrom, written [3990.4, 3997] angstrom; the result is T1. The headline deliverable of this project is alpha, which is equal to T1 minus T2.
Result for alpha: 140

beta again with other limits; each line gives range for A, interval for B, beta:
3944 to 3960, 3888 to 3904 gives 0.28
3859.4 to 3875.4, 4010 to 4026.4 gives 0.25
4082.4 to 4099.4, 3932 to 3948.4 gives 0.30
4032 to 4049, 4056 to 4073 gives 0.34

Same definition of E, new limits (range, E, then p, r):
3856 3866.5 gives 223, 377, 0.6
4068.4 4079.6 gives 91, 321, 0.3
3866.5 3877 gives 308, 389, 0.8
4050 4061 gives 133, 304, 0.4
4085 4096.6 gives 375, 345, 1.1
